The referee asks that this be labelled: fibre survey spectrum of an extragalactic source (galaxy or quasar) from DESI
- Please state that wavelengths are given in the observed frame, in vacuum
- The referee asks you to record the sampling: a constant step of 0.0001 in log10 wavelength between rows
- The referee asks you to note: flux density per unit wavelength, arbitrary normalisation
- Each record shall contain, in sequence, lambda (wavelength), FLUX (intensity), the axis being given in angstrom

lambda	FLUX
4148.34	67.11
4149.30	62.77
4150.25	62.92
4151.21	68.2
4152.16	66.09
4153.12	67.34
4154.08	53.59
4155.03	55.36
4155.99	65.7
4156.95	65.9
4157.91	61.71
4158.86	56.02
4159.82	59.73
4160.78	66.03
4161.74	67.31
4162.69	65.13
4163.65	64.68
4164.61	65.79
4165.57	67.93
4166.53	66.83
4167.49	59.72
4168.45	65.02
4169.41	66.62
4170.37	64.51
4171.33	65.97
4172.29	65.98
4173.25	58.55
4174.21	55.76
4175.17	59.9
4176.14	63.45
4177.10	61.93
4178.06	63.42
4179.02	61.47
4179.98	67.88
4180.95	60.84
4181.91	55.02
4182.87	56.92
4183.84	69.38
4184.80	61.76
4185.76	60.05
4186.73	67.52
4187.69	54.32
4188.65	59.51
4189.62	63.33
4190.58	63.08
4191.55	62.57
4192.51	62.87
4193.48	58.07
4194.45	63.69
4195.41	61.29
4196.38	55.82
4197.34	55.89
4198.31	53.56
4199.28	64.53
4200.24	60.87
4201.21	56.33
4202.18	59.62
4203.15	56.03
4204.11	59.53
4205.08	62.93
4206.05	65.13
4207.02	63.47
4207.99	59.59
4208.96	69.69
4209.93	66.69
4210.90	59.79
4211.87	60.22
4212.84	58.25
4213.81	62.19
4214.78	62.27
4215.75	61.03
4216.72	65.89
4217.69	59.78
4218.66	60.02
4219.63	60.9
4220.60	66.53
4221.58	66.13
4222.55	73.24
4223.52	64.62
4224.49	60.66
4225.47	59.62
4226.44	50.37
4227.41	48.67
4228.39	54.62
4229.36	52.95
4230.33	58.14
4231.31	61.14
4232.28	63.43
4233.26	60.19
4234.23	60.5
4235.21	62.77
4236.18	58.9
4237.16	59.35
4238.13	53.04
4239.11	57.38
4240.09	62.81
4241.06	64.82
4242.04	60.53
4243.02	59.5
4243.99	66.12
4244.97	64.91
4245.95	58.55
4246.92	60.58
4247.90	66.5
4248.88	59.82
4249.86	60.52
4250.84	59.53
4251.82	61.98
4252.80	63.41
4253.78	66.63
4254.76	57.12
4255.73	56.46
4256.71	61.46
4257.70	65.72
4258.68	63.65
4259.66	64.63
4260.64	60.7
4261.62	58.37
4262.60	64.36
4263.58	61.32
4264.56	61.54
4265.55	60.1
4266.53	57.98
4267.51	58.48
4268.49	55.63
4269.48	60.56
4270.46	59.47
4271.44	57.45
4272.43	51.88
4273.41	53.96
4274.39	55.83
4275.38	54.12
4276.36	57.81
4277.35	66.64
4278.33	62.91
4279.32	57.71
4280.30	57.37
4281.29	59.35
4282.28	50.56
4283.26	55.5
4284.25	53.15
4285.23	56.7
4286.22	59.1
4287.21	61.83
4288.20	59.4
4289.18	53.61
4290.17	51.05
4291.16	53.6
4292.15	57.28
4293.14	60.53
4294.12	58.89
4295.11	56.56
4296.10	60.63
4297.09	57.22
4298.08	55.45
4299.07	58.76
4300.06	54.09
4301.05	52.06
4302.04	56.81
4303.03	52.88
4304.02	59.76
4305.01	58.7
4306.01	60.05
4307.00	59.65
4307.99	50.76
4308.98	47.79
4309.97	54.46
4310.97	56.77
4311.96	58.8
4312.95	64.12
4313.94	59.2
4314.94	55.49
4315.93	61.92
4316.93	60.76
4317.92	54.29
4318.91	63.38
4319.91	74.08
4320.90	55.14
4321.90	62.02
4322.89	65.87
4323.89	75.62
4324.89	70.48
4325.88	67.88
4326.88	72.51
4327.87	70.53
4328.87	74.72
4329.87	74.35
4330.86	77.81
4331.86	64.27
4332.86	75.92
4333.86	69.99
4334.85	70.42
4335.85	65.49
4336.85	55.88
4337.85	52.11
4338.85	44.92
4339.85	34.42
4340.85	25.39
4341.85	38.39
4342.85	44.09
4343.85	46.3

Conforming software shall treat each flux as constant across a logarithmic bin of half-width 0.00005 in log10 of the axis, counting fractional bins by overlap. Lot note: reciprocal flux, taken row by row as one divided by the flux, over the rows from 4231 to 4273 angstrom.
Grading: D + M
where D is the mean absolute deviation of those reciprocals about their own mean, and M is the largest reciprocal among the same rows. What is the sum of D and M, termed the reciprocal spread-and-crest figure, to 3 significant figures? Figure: 0.0200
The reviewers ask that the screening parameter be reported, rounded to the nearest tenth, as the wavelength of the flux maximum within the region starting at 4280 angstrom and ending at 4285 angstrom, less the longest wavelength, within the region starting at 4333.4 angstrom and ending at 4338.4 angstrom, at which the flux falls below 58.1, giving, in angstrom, -56.6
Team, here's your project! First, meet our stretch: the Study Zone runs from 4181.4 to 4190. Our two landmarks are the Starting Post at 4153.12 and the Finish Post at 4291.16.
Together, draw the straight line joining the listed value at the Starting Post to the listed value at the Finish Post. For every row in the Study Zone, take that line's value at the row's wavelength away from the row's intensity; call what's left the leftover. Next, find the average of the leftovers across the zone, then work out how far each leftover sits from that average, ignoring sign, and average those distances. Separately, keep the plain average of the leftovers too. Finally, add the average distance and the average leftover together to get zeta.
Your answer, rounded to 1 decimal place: 0.9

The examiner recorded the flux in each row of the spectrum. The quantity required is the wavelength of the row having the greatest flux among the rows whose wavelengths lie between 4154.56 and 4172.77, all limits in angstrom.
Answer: 4165.57 angstrom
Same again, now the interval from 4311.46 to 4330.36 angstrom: 4323.89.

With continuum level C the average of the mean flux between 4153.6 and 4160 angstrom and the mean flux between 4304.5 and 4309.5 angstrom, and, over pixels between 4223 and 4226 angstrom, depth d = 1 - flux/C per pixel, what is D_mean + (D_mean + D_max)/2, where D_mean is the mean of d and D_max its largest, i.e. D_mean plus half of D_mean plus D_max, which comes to -0.12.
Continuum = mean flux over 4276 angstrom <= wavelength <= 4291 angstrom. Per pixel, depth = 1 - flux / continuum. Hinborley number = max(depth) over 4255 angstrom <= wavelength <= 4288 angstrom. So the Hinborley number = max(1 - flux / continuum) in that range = 0.12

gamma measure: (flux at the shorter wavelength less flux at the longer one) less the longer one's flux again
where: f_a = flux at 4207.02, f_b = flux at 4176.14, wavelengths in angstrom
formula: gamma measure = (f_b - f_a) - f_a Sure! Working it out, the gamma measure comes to -63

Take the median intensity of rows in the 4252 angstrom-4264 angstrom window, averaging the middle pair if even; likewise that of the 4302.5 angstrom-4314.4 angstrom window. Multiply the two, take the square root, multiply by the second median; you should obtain 3558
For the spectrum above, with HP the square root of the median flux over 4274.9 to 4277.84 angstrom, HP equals 7.60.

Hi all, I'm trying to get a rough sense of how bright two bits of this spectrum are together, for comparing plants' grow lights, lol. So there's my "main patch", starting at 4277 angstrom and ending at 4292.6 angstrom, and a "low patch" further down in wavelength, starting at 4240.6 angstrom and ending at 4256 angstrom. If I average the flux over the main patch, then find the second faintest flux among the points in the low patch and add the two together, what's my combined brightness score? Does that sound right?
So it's 114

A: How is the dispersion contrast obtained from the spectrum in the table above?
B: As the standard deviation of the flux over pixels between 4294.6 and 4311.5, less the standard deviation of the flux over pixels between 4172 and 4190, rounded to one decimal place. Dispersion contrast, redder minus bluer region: -0.7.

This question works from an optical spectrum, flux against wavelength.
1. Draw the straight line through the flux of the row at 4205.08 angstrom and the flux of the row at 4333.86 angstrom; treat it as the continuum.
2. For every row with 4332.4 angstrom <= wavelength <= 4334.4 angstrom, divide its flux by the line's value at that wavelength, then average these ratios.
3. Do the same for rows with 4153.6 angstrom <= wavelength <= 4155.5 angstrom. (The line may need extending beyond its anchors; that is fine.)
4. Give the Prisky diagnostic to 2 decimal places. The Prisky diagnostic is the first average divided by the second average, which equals 1.15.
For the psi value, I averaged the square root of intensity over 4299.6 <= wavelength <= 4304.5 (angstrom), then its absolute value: 7.4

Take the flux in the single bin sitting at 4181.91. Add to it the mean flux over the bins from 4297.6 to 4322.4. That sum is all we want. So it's 113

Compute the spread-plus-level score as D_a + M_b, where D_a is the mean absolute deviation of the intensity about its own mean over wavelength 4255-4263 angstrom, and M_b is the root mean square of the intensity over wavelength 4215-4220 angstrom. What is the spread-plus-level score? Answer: 64.2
